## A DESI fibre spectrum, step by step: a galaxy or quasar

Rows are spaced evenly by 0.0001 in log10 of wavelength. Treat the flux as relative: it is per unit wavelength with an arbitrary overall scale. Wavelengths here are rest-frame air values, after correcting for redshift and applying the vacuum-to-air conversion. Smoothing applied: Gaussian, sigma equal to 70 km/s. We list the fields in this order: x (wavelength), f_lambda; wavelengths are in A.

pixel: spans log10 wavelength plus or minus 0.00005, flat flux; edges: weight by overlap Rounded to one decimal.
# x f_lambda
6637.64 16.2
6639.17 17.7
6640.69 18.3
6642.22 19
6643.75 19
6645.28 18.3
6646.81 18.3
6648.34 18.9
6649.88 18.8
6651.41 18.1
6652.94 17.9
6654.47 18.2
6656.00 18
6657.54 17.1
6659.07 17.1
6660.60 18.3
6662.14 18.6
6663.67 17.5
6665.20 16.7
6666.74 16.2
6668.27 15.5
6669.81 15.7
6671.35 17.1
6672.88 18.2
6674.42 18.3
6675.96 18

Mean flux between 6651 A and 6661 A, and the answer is 17.8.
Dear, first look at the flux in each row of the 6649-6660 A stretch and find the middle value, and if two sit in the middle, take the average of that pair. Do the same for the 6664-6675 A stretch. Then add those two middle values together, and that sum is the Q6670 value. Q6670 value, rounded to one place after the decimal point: 34.7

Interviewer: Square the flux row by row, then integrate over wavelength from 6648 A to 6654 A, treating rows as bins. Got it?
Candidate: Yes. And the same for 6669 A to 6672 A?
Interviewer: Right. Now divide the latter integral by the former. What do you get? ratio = 0.40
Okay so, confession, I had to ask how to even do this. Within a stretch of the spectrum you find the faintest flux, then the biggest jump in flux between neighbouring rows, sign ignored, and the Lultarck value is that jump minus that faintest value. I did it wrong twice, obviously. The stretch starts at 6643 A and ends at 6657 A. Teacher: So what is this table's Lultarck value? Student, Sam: -17.2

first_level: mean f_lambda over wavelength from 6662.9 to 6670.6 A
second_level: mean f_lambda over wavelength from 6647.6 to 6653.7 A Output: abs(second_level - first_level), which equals 2.1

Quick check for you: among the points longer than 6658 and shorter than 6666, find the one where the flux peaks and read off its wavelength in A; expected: 6662.14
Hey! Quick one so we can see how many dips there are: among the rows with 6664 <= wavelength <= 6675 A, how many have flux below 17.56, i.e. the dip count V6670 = 5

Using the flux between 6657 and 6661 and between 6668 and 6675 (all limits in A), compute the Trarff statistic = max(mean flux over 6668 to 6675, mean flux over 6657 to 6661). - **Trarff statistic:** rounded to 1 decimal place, 17.5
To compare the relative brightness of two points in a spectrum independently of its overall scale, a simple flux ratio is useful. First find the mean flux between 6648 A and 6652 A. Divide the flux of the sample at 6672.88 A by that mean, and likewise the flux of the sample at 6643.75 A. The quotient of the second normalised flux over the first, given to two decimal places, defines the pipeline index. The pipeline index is 1.04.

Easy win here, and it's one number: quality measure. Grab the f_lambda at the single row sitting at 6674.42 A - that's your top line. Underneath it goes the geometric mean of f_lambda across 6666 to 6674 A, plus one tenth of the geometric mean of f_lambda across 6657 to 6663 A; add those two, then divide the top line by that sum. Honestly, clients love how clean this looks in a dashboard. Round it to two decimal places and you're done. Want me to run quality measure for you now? 1.00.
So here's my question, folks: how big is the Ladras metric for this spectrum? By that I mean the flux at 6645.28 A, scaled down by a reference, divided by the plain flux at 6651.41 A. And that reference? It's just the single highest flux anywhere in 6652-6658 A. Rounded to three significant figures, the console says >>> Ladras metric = 0.0556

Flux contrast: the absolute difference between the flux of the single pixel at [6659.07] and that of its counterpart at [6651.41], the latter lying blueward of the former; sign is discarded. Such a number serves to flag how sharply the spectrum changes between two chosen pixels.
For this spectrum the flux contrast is 1.0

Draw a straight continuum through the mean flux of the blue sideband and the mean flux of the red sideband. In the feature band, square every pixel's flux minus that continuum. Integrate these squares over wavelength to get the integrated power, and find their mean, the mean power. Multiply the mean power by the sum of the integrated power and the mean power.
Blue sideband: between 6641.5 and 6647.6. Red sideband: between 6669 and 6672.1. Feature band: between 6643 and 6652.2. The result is 0.2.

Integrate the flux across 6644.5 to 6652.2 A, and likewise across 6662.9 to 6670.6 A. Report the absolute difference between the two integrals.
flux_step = 16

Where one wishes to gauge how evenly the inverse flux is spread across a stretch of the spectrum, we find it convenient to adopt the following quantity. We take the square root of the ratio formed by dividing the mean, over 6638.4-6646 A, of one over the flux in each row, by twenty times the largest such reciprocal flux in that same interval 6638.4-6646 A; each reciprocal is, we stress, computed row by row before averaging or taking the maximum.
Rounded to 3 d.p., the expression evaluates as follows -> 0.219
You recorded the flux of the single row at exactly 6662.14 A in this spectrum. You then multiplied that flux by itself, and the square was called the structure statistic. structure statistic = 346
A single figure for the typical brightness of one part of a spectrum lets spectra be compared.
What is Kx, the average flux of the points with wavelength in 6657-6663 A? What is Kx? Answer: 17.8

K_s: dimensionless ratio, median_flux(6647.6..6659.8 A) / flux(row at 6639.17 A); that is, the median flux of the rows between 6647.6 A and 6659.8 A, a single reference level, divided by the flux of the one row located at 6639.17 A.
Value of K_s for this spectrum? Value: 1.02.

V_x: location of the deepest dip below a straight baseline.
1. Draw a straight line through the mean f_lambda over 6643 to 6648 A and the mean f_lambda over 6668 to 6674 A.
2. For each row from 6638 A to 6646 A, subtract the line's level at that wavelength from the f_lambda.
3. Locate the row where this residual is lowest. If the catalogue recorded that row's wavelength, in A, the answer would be 6639.17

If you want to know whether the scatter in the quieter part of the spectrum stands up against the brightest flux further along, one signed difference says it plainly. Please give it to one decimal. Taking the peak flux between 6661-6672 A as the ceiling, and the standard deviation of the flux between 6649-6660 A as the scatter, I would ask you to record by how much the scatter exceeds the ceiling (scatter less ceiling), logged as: -18.0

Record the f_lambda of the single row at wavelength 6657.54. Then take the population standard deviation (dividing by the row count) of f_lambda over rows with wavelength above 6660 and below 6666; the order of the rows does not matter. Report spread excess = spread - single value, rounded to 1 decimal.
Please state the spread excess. -16.4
